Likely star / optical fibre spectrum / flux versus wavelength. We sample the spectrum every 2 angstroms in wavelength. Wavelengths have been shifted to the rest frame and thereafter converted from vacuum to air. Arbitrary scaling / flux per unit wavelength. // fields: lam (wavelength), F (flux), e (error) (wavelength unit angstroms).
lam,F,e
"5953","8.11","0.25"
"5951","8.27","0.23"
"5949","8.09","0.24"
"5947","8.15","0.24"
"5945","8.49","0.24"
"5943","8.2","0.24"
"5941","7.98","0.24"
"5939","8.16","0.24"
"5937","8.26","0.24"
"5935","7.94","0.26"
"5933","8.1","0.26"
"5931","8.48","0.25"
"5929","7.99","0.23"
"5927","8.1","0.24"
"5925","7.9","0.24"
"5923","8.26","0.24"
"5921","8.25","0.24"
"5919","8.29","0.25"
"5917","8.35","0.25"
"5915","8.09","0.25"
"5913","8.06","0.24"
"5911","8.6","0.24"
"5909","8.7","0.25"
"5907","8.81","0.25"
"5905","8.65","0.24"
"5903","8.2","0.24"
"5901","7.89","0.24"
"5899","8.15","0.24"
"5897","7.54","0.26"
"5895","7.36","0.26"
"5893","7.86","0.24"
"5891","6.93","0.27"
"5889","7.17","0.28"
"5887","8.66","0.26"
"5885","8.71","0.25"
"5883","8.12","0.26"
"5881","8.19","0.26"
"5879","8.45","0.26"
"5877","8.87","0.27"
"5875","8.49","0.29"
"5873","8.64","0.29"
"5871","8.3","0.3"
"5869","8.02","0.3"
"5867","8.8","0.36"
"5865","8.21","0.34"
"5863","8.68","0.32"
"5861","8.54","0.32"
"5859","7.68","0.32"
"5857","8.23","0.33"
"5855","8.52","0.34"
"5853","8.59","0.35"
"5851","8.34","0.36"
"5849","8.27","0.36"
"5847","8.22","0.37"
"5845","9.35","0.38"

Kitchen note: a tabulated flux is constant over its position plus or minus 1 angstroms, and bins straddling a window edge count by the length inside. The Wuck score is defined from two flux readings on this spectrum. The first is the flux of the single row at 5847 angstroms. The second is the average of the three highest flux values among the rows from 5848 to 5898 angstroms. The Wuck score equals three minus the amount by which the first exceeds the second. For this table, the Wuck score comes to 3.57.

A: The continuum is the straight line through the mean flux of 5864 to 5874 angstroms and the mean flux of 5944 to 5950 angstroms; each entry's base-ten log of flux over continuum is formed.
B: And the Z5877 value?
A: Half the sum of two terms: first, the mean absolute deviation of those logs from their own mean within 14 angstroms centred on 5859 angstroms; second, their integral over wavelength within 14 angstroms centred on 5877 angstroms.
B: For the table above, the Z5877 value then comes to 0.027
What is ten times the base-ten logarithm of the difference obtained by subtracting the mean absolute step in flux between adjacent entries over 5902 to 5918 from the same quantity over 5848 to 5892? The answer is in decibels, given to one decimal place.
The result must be -7.9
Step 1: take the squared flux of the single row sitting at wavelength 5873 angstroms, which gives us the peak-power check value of 75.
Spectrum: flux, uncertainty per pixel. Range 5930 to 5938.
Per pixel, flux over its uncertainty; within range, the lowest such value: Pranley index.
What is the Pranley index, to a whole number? 31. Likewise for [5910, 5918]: 32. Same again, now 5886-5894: 26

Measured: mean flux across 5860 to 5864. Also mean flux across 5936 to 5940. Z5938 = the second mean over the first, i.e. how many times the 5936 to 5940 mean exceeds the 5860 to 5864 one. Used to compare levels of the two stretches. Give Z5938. 0.95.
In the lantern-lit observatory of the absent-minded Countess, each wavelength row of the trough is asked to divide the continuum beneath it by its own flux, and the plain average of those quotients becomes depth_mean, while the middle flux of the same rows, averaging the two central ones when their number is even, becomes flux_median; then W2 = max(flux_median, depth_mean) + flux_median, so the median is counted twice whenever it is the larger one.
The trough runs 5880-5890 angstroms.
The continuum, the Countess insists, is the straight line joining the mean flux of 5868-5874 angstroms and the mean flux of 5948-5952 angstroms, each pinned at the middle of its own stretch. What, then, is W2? 16.4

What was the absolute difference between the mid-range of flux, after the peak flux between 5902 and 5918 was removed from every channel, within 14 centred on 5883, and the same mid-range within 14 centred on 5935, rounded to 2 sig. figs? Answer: 0.19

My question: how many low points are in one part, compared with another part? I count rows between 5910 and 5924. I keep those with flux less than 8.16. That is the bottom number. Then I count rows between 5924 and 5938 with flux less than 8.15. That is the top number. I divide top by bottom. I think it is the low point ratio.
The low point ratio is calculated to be 2.5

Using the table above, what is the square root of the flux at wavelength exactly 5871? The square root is 2.88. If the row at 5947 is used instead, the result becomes 2.85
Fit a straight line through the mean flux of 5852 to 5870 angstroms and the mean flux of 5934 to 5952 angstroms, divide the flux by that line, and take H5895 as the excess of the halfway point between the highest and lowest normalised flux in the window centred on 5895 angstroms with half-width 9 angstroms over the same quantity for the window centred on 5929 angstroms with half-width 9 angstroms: -0.059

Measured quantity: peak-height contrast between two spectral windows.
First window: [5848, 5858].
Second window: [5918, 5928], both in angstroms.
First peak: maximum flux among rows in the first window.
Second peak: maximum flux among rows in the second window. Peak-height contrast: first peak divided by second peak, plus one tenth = 1.14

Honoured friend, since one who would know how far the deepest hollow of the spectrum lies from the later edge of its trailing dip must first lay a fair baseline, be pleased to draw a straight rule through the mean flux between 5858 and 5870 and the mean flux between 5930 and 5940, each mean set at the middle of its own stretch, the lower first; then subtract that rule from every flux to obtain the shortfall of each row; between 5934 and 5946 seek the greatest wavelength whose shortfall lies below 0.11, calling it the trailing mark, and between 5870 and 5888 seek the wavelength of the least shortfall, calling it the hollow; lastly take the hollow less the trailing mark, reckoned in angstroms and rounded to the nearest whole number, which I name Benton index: -60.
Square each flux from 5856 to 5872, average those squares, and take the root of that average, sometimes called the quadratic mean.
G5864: 8.31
